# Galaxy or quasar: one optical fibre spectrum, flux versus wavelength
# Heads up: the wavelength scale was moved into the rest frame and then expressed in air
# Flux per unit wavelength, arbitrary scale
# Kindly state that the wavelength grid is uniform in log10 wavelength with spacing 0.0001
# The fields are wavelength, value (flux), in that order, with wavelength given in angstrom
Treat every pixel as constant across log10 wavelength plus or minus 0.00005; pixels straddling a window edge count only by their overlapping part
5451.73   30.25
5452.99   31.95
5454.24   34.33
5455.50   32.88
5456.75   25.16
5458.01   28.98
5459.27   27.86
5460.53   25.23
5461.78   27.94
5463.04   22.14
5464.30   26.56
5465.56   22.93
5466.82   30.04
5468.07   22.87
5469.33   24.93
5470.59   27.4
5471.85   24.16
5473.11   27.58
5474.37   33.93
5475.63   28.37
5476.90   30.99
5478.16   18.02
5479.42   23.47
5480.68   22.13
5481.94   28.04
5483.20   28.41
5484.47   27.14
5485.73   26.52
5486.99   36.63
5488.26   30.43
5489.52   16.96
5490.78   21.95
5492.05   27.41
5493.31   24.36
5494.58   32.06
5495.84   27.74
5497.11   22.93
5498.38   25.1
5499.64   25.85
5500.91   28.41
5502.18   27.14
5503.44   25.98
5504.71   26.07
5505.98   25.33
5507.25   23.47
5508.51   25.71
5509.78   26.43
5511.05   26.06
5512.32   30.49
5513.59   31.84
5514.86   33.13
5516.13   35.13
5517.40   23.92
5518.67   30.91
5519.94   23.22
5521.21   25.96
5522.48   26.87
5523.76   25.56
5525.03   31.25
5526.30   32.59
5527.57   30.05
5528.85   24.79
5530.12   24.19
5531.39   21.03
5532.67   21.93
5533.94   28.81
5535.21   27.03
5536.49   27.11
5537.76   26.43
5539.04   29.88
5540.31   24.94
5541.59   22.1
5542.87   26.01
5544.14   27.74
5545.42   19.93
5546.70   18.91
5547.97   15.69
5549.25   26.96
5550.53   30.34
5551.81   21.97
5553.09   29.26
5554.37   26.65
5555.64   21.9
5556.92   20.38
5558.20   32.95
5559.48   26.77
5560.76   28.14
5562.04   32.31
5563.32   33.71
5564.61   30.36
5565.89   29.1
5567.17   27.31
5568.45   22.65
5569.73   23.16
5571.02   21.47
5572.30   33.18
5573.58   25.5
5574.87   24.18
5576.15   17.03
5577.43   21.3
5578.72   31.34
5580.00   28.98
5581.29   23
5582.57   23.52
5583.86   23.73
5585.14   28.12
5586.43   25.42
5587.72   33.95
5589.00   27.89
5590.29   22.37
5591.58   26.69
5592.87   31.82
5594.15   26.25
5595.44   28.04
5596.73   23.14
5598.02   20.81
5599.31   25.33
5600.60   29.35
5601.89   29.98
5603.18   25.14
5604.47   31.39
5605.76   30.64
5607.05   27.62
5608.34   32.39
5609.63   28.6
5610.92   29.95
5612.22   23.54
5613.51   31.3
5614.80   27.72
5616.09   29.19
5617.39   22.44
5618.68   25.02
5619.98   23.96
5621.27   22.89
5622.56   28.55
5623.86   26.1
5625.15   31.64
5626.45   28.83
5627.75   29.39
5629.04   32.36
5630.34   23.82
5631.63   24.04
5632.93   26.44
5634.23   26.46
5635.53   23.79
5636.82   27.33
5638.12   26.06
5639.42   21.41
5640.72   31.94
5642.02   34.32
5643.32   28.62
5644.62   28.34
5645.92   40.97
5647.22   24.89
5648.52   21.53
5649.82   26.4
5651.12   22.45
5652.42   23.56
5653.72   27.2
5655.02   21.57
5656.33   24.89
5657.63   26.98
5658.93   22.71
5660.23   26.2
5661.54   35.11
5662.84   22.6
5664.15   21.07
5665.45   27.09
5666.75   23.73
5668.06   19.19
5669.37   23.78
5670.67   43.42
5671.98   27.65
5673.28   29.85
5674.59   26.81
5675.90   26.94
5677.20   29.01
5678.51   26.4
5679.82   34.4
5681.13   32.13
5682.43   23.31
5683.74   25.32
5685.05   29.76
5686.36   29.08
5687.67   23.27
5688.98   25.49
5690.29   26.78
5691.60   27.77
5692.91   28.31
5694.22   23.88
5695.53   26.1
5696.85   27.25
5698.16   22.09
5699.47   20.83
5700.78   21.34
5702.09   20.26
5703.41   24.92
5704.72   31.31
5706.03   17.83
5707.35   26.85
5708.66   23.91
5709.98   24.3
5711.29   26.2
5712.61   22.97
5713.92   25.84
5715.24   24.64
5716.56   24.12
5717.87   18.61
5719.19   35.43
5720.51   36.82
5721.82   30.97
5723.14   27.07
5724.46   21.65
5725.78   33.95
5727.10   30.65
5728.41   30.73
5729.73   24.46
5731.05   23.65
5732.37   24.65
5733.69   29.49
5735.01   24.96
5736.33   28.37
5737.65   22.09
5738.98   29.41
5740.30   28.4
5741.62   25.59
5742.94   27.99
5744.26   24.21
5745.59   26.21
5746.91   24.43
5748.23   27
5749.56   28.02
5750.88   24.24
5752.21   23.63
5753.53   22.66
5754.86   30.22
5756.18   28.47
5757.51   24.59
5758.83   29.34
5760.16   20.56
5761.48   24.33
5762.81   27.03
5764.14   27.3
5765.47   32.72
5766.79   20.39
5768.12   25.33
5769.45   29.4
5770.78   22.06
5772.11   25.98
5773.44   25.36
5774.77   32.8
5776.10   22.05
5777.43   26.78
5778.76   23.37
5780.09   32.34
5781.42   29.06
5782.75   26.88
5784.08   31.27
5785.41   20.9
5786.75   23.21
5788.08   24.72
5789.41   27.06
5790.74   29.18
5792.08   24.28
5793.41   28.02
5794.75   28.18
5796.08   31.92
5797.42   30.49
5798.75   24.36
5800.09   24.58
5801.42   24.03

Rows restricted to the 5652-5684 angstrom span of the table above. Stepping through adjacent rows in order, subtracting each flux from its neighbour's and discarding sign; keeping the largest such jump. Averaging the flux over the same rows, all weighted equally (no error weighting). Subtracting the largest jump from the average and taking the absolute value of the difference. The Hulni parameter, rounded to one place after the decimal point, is 7.2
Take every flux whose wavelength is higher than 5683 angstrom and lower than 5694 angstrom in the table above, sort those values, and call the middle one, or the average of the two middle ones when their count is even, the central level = 27.3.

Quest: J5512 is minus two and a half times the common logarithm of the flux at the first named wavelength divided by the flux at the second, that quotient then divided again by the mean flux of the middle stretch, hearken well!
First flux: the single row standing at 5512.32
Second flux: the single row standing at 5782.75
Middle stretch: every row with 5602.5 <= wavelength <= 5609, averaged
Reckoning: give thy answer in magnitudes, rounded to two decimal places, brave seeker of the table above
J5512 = 3.54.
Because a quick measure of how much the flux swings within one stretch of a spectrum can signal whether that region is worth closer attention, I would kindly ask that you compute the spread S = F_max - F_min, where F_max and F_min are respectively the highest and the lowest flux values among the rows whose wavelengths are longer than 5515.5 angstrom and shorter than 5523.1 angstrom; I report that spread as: 12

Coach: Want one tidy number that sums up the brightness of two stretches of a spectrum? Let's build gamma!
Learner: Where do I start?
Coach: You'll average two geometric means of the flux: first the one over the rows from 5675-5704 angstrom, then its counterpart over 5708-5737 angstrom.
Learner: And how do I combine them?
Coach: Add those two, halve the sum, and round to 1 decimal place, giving 26.3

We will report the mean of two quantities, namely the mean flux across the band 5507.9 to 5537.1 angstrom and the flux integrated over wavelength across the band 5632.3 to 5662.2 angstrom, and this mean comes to 416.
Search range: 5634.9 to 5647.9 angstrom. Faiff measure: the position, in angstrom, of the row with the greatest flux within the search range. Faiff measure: 5645.92 angstrom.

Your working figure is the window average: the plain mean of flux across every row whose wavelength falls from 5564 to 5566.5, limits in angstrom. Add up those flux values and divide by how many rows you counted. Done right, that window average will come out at 29.7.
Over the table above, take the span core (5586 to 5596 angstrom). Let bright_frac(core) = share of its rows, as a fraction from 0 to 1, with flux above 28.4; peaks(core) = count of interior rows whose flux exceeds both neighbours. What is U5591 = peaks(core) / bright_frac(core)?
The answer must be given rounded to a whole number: 8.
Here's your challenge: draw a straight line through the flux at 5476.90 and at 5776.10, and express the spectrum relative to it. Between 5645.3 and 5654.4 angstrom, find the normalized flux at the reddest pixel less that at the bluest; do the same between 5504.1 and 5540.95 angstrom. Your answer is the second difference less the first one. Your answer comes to 0.51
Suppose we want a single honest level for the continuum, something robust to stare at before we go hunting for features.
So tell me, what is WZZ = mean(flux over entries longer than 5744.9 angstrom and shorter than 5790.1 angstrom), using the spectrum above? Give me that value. 26.2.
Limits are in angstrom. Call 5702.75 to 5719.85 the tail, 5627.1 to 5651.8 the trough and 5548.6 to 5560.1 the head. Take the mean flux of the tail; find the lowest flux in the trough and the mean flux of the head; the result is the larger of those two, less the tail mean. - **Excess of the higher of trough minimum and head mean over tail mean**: 1.2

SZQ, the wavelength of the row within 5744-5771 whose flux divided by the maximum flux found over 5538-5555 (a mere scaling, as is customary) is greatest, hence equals 5765.47 angstrom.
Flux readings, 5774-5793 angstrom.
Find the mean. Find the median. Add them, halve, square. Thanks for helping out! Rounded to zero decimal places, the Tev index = 717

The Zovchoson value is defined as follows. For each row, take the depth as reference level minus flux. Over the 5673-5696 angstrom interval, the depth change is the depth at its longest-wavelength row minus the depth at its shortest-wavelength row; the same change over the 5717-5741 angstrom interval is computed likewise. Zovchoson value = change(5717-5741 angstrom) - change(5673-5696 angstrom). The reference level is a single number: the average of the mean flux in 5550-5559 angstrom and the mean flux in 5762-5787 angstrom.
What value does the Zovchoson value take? -14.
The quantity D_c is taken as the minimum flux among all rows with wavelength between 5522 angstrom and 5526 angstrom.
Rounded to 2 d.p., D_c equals 25.56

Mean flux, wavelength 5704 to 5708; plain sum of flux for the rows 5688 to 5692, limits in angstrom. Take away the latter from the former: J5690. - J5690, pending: -54.7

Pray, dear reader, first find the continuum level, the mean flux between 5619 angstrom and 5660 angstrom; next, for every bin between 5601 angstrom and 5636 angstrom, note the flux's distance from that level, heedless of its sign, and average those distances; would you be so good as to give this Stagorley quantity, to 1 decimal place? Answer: 2.8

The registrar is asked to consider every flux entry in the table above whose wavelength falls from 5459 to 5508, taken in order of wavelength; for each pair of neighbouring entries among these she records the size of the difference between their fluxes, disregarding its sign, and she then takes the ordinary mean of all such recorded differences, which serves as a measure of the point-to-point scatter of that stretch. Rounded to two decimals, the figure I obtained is 4.15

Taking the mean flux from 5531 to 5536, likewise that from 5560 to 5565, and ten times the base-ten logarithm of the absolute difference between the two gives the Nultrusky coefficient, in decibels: 8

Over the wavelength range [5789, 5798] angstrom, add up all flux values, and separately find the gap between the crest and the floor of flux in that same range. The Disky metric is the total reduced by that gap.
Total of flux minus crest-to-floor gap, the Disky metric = 191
